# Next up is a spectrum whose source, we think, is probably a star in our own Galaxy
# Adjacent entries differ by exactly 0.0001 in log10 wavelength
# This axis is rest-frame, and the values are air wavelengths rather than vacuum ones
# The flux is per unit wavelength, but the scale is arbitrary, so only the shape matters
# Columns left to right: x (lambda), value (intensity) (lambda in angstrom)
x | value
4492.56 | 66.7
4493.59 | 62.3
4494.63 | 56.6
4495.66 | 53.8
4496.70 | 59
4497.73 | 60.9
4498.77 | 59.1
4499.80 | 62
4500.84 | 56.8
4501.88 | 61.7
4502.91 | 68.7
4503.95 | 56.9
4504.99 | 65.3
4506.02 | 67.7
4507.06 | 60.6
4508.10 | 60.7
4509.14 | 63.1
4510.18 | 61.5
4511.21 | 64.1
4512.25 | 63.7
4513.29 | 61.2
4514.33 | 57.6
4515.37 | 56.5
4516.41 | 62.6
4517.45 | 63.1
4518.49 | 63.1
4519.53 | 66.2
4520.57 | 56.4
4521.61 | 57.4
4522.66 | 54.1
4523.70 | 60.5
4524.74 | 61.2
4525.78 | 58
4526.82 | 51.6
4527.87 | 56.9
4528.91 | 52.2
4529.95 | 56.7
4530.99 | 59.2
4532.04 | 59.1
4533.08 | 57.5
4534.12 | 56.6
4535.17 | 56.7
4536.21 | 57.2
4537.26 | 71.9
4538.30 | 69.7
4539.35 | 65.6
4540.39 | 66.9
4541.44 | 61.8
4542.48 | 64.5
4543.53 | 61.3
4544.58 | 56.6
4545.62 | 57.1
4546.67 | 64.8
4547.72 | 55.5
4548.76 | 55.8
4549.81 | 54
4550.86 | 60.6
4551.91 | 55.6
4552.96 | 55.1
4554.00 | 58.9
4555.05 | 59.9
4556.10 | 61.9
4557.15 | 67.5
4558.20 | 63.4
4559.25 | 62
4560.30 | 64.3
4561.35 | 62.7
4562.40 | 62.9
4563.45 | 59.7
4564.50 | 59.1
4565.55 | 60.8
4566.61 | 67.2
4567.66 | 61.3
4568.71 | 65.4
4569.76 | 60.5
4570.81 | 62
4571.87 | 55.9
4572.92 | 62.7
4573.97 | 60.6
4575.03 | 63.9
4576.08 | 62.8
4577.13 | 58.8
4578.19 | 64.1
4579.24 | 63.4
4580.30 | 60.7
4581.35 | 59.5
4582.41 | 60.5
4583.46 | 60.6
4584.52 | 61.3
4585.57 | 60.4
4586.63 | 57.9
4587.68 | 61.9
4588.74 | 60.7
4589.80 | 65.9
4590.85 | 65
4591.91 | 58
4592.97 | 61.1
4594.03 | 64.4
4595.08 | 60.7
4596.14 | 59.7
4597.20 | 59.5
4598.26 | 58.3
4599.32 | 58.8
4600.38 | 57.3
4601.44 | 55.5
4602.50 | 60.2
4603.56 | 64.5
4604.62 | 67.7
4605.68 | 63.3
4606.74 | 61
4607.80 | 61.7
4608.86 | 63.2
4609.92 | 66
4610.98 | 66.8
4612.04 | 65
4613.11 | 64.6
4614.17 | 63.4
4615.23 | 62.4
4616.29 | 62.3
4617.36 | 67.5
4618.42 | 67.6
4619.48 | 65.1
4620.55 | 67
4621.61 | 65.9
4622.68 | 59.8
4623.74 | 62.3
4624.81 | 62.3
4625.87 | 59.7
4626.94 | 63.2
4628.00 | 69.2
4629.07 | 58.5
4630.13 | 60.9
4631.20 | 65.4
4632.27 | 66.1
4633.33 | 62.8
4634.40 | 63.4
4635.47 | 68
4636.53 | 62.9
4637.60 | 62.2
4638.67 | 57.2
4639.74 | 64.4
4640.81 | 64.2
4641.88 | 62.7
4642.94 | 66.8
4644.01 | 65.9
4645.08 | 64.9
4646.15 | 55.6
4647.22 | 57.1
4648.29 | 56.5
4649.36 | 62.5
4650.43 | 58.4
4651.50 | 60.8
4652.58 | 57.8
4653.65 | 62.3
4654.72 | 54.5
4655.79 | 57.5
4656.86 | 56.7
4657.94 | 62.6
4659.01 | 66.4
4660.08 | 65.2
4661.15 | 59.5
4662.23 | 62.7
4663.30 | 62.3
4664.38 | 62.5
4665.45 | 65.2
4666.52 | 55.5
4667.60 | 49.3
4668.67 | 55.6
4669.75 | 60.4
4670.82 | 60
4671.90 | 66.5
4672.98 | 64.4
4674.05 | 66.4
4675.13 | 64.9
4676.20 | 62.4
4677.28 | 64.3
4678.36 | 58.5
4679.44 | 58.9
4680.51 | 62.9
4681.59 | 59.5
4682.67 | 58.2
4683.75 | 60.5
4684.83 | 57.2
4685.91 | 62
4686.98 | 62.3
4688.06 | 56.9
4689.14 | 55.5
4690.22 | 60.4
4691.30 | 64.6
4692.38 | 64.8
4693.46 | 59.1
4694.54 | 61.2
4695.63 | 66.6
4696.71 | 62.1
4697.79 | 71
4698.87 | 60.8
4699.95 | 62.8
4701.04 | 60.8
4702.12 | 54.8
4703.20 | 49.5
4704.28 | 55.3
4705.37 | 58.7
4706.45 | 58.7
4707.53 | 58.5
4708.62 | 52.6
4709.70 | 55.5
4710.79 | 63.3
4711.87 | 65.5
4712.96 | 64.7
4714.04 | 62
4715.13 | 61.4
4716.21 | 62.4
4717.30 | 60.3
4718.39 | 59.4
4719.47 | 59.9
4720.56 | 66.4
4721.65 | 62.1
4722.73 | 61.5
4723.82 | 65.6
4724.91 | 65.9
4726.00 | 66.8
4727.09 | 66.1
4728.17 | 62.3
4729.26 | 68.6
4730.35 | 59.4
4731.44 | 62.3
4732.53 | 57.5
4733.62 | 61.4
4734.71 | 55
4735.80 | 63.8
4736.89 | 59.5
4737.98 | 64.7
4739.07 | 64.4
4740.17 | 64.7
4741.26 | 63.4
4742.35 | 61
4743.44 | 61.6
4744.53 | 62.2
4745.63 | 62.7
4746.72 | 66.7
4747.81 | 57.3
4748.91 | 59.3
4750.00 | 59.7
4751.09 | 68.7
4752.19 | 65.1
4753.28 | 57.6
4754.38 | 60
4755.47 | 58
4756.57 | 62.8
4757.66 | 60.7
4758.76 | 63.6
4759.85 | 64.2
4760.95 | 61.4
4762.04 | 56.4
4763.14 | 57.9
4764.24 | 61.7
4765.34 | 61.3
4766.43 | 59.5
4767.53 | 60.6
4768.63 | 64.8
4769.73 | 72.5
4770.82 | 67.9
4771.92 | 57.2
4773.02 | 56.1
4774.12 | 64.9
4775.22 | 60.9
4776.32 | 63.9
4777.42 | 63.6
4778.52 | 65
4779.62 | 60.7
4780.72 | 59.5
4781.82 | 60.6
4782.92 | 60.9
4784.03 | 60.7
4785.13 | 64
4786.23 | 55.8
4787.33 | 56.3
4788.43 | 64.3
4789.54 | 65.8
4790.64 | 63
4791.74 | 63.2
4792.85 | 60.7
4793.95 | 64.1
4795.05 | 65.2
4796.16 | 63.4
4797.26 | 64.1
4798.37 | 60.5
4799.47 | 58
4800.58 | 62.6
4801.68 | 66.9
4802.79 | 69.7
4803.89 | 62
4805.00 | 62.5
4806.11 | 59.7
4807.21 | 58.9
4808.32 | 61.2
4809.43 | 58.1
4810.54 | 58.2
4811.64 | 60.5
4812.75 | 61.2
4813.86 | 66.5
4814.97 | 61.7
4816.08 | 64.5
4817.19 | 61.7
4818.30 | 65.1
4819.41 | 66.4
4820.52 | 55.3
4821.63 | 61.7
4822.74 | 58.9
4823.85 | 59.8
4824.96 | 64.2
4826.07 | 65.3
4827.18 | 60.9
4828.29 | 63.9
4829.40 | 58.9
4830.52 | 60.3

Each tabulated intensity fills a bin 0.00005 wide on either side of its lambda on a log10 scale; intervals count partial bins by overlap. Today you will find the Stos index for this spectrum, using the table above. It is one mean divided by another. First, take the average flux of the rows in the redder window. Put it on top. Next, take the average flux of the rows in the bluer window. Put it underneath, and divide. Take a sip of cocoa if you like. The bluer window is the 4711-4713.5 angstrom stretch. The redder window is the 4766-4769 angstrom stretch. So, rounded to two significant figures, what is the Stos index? 0.95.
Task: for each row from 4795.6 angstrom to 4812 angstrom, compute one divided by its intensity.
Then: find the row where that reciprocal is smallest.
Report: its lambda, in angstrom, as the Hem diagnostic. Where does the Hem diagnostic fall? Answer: 4802.79 angstrom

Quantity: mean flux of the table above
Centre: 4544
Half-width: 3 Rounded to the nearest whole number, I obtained 61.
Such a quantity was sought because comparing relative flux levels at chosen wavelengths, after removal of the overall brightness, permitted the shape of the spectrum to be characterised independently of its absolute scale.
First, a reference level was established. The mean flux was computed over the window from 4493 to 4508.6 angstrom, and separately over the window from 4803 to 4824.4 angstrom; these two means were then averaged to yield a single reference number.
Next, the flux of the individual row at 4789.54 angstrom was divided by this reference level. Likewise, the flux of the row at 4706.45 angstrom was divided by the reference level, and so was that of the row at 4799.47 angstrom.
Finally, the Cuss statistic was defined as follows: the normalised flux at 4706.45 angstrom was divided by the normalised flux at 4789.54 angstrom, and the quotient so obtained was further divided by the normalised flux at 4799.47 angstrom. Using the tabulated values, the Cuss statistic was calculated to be 0.94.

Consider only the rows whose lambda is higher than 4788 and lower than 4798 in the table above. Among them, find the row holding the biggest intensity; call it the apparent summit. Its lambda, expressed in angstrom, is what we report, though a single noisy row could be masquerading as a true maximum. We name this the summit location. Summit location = 4789.54 angstrom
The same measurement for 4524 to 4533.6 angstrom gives 4524.74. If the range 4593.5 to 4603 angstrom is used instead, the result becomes 4594.03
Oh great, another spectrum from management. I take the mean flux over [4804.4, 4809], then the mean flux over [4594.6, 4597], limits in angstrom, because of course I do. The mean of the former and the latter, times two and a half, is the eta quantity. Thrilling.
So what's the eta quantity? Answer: 151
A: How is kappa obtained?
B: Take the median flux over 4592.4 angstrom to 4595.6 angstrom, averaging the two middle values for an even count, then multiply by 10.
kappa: 611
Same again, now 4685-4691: 604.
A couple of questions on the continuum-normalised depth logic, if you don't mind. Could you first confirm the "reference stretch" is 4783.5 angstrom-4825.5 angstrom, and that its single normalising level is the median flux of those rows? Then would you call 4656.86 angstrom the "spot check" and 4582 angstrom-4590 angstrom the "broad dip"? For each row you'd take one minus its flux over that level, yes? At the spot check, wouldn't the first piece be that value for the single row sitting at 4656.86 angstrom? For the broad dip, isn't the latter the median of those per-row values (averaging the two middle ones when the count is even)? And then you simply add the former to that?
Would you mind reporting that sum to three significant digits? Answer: 0.103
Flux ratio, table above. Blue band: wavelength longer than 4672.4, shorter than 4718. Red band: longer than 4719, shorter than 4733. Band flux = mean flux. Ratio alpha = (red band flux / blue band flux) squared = 1.09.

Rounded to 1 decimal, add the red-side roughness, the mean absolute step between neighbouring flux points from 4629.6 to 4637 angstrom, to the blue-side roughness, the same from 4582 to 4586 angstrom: 3.7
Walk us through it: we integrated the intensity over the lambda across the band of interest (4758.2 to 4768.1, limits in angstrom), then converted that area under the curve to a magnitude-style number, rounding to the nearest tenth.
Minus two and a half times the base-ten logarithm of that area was -6.9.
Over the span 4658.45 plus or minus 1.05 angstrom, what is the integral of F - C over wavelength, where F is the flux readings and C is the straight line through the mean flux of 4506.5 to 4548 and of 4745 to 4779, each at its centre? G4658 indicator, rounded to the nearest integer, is 7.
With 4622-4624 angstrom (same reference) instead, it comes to 0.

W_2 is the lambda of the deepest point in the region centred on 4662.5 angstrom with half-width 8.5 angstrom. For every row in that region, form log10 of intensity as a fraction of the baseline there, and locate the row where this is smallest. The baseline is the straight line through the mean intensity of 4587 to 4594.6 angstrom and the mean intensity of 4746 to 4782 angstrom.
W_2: 4667.60 angstrom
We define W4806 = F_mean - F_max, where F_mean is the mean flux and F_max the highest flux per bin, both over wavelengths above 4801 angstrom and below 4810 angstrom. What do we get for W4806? -7.3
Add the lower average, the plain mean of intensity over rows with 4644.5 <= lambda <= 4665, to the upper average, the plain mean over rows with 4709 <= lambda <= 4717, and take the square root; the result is 11.1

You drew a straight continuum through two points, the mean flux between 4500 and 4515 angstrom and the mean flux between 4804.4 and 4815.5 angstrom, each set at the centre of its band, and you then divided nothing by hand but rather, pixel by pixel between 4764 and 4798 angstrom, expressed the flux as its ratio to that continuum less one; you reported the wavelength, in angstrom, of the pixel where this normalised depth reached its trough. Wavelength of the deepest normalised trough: 4786.23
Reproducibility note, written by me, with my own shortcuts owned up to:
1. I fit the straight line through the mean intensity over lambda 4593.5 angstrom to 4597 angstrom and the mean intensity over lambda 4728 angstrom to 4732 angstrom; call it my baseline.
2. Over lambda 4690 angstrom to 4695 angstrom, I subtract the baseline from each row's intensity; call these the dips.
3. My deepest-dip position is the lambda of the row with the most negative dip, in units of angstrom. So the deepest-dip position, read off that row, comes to 4693.46 angstrom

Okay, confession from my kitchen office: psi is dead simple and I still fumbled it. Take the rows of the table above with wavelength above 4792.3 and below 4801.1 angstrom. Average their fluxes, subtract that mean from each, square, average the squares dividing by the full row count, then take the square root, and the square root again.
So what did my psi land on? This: 1.5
